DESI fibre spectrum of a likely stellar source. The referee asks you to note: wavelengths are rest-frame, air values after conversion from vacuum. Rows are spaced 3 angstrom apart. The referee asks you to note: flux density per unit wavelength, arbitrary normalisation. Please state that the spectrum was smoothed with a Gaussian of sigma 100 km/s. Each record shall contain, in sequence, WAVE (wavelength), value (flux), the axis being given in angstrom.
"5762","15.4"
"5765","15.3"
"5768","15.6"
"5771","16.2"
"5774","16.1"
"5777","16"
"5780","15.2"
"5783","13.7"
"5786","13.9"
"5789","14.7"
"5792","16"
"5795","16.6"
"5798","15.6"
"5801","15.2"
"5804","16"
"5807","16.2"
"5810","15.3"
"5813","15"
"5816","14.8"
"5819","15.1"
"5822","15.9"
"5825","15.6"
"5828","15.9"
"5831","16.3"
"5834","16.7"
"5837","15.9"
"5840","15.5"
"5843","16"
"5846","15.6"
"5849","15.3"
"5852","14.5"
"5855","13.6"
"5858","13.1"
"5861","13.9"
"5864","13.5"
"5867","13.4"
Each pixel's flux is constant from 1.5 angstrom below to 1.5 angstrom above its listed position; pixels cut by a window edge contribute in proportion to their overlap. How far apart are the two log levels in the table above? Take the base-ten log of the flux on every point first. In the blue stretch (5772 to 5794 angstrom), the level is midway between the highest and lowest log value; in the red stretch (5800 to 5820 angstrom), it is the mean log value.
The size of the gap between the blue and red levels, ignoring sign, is 0.015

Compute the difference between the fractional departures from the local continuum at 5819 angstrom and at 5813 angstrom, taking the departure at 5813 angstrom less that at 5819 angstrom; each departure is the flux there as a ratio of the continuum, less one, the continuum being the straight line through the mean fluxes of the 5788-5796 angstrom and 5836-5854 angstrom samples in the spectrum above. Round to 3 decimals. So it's -0.009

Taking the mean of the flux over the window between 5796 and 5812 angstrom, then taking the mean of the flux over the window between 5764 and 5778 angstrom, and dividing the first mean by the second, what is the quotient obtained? 0.99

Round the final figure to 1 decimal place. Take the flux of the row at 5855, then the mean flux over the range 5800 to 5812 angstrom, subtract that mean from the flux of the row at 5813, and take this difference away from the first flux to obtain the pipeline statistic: 14.3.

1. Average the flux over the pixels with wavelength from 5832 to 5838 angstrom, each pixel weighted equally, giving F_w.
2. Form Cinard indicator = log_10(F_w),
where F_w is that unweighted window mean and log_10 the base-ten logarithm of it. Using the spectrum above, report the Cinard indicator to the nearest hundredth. 1.21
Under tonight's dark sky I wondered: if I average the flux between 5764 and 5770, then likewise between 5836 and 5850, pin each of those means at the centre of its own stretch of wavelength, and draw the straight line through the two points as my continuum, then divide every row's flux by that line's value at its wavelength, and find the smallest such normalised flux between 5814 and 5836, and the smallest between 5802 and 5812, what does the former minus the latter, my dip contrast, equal -0.03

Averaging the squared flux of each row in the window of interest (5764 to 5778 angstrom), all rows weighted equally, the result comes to 251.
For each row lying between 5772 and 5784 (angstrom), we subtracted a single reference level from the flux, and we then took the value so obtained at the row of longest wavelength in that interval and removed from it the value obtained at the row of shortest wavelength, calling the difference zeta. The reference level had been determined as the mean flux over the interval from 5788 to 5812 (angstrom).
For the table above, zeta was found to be -2.4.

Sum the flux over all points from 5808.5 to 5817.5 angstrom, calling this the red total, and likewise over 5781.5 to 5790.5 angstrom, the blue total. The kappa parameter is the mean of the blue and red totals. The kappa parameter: 43.7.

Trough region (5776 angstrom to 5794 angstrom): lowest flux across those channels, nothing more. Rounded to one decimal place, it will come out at 13.7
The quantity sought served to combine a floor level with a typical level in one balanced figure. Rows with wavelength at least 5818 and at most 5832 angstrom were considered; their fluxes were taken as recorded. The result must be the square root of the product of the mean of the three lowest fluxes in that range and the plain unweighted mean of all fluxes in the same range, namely 15.6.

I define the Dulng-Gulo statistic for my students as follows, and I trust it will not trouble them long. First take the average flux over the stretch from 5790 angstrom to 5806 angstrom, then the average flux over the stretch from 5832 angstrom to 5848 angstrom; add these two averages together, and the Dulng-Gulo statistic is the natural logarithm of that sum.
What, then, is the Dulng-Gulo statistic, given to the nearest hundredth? 3.46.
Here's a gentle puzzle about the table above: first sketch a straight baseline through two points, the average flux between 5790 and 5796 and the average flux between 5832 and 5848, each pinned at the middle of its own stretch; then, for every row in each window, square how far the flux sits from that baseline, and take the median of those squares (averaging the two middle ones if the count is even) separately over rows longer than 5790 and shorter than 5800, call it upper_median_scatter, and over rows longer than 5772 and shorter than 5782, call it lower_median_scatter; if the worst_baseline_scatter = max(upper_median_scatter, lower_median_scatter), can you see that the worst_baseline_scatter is 0.2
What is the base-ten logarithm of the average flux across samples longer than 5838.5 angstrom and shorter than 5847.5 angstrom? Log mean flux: 1.20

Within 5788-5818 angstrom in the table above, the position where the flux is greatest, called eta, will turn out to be 5795 angstrom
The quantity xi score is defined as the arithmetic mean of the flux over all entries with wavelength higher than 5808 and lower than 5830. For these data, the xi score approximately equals 15.4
